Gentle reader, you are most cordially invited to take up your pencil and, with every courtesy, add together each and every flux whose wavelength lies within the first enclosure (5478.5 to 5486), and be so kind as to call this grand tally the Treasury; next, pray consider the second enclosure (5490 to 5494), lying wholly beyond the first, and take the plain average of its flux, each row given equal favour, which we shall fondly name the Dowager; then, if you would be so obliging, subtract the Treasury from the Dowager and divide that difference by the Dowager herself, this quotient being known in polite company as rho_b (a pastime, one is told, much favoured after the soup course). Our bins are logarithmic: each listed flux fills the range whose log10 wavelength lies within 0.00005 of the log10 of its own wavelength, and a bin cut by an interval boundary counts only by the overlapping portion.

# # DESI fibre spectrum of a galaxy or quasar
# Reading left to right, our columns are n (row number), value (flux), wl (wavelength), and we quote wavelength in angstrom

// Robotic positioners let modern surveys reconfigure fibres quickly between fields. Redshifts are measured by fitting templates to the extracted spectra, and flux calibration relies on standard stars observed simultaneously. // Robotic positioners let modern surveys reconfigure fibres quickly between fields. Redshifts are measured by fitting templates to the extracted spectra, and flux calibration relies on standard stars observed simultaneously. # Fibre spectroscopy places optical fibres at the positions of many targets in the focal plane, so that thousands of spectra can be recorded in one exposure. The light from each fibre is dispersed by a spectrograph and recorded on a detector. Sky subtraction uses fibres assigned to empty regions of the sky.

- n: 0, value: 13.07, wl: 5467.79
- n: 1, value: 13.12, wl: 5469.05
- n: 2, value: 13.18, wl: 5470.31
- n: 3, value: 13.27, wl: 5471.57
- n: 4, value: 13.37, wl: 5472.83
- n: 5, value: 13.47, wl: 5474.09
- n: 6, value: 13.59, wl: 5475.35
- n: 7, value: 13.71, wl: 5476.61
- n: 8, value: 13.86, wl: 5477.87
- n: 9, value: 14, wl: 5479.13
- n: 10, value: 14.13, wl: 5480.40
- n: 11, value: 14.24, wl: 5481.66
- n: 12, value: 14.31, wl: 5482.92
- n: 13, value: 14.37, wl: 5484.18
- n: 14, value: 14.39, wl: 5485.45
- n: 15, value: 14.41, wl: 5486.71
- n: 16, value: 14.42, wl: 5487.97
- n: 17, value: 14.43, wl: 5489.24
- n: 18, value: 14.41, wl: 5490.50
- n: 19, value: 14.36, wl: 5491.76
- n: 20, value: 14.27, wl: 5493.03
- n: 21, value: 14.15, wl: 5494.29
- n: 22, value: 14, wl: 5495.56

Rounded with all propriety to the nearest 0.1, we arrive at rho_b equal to -5.0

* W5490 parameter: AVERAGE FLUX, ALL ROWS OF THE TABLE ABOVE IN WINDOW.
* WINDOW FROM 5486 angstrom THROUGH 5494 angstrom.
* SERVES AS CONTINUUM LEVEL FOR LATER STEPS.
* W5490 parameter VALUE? 14.4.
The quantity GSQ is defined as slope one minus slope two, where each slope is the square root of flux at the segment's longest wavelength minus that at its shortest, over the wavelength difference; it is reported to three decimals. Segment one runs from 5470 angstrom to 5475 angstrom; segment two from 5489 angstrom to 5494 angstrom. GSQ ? 0.016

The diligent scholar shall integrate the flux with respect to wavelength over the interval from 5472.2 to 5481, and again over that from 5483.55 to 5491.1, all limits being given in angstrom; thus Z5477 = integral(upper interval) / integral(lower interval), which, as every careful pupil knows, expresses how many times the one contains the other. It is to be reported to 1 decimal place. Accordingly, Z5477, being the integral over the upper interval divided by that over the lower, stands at 0.9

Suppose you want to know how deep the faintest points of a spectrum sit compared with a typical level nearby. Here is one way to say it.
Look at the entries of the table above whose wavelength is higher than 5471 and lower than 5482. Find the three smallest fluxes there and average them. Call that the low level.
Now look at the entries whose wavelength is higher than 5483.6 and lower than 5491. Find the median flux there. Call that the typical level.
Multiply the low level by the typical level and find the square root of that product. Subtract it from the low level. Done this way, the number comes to -0.51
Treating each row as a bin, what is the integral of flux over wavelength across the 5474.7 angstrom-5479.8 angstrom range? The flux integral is 70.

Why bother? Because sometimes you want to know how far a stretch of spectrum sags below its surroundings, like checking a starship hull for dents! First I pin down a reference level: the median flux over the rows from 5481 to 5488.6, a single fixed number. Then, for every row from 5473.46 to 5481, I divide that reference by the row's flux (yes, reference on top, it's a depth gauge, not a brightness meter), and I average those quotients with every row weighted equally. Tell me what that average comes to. 1.04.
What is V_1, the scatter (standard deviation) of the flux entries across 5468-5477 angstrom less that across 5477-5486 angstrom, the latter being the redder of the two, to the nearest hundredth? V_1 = 0.02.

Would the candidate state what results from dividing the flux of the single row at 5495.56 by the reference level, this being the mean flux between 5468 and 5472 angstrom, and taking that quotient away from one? -0.06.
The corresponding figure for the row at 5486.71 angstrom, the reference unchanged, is -0.09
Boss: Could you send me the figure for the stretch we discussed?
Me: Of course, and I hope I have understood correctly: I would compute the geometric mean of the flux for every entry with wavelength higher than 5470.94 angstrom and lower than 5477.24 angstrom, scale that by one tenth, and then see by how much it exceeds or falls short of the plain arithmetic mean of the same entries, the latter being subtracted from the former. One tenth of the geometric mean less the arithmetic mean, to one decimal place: -12.1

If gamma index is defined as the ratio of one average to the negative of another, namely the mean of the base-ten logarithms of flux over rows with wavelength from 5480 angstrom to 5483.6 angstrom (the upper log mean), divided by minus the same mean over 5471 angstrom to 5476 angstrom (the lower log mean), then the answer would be -1.02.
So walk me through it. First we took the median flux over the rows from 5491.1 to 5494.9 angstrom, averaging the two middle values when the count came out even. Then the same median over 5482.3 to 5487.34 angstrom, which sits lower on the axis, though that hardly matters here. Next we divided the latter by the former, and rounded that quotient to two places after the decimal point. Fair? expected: 1.01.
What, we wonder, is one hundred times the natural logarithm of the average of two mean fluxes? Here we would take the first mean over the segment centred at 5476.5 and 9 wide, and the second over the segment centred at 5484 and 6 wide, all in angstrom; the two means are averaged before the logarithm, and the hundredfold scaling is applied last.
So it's 264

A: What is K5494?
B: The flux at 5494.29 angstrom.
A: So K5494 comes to 14.15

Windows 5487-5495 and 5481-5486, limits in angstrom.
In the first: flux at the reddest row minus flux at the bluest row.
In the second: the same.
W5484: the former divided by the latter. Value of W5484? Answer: -1.8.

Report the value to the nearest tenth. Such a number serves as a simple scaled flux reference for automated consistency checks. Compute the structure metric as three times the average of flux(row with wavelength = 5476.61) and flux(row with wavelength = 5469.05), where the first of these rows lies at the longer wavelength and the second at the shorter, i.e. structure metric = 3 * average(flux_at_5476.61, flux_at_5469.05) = 40.2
